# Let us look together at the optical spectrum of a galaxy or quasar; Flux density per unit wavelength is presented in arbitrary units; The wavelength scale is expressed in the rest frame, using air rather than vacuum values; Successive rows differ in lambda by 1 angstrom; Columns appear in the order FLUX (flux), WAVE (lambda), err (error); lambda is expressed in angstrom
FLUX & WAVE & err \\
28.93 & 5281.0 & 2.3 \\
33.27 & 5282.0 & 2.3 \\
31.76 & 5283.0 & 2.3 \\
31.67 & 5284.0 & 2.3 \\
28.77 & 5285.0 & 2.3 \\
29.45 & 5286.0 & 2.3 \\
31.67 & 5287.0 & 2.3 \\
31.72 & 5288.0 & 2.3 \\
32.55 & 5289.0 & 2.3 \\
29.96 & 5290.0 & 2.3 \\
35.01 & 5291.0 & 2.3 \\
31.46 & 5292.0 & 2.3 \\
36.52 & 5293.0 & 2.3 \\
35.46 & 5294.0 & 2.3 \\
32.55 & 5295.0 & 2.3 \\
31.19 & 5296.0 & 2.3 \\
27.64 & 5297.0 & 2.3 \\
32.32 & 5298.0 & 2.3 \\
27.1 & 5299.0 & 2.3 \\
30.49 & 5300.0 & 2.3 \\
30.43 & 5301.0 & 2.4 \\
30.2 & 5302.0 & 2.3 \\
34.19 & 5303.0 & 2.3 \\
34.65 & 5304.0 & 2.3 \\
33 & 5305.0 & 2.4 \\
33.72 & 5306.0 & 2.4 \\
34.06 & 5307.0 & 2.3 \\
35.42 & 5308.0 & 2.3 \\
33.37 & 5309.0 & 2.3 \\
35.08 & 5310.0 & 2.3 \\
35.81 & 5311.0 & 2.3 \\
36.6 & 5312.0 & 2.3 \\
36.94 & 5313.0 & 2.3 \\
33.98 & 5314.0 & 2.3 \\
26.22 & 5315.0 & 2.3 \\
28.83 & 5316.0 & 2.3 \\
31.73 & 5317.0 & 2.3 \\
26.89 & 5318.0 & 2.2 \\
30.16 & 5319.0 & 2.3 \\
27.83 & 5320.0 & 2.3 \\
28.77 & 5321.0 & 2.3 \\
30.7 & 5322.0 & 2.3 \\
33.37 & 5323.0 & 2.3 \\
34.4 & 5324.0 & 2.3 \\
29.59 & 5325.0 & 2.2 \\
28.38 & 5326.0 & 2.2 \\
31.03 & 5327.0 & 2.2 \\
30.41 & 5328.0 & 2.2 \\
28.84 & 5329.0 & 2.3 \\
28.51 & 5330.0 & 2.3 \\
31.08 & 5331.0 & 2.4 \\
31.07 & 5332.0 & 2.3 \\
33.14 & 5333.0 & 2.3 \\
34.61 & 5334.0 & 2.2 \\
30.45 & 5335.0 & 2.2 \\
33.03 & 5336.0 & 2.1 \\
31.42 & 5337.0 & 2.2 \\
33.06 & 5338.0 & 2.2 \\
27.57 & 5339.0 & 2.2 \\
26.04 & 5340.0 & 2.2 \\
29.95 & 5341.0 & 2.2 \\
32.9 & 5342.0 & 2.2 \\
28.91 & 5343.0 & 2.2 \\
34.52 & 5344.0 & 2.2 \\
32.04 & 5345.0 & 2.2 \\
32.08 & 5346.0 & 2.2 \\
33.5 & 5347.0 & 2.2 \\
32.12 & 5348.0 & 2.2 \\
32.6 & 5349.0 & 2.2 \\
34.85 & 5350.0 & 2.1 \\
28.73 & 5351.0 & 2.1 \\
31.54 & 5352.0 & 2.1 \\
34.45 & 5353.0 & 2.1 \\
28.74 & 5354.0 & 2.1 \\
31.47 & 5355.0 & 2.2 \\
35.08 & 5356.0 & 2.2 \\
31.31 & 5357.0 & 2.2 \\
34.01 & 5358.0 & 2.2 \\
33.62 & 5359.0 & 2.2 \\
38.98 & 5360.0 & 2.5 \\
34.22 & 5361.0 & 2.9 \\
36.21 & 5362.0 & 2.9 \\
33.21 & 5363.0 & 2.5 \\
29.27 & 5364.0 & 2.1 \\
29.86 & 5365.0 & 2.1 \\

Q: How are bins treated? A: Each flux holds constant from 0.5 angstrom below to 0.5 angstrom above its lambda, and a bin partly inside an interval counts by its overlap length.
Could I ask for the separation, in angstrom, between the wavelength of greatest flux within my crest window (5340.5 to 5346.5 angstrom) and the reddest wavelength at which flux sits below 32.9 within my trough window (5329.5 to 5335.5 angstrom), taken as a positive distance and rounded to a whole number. 9 angstrom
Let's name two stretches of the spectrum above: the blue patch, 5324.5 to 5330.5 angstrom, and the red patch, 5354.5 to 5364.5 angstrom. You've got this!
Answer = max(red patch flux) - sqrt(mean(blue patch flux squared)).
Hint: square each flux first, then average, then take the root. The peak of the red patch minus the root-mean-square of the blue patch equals 10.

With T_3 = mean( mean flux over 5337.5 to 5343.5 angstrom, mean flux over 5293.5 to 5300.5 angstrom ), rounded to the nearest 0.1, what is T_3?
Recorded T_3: 30.4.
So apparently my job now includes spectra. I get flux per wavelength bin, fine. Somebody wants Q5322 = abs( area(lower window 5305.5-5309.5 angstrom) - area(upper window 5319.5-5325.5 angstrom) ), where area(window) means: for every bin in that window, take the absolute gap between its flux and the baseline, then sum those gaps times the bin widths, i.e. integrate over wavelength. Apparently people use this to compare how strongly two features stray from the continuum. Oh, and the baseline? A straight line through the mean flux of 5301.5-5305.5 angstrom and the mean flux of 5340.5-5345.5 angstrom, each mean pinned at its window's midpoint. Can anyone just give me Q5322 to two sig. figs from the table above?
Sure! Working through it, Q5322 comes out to 11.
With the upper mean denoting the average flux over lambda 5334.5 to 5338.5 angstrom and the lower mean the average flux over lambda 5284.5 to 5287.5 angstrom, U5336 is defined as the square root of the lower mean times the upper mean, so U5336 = 31.0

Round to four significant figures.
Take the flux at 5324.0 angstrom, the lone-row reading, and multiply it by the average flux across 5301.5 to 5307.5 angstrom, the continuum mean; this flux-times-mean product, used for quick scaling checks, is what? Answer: 1146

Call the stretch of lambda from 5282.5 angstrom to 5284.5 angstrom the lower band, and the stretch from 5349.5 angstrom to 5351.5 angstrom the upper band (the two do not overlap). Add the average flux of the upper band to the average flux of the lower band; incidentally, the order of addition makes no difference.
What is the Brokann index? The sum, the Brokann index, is 63.5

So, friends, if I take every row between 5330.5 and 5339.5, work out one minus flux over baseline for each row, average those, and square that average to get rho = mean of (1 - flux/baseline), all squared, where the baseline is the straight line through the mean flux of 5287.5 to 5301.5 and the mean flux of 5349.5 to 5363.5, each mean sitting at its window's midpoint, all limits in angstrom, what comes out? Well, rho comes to 0.0010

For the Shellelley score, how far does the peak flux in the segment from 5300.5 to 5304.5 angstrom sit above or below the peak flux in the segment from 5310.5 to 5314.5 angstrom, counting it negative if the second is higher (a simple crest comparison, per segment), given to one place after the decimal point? -2.3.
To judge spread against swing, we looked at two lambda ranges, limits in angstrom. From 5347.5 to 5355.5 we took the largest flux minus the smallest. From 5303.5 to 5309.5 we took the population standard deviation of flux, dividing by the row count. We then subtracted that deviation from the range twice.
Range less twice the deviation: 5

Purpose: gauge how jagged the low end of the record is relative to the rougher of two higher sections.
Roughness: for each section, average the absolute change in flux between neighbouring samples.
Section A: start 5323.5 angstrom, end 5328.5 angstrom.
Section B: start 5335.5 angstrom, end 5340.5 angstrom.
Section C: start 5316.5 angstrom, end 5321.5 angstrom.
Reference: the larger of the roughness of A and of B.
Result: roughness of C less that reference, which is 0.3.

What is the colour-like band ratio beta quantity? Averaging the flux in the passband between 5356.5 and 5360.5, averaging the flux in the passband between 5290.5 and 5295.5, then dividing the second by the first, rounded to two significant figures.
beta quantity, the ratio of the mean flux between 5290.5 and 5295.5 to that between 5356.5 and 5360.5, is 0.99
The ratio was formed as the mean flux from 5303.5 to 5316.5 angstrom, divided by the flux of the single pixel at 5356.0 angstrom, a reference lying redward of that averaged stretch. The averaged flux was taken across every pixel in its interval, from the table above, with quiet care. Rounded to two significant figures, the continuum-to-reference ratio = 0.96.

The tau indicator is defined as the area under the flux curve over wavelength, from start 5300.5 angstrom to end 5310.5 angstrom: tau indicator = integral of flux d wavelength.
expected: 334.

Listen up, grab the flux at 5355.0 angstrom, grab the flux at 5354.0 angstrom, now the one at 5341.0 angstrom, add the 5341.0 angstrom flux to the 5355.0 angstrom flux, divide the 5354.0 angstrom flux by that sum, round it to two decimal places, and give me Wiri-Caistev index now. 0.47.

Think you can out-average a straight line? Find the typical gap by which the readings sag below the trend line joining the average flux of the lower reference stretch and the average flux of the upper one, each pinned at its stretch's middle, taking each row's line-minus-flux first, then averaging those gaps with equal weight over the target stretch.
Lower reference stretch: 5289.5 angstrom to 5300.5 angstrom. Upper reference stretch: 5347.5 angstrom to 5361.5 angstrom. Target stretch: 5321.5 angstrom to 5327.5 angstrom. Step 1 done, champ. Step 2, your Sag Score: 1.1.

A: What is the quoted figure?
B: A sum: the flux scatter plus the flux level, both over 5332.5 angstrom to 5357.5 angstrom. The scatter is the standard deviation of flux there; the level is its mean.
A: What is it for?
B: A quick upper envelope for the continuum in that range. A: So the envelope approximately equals 34.1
